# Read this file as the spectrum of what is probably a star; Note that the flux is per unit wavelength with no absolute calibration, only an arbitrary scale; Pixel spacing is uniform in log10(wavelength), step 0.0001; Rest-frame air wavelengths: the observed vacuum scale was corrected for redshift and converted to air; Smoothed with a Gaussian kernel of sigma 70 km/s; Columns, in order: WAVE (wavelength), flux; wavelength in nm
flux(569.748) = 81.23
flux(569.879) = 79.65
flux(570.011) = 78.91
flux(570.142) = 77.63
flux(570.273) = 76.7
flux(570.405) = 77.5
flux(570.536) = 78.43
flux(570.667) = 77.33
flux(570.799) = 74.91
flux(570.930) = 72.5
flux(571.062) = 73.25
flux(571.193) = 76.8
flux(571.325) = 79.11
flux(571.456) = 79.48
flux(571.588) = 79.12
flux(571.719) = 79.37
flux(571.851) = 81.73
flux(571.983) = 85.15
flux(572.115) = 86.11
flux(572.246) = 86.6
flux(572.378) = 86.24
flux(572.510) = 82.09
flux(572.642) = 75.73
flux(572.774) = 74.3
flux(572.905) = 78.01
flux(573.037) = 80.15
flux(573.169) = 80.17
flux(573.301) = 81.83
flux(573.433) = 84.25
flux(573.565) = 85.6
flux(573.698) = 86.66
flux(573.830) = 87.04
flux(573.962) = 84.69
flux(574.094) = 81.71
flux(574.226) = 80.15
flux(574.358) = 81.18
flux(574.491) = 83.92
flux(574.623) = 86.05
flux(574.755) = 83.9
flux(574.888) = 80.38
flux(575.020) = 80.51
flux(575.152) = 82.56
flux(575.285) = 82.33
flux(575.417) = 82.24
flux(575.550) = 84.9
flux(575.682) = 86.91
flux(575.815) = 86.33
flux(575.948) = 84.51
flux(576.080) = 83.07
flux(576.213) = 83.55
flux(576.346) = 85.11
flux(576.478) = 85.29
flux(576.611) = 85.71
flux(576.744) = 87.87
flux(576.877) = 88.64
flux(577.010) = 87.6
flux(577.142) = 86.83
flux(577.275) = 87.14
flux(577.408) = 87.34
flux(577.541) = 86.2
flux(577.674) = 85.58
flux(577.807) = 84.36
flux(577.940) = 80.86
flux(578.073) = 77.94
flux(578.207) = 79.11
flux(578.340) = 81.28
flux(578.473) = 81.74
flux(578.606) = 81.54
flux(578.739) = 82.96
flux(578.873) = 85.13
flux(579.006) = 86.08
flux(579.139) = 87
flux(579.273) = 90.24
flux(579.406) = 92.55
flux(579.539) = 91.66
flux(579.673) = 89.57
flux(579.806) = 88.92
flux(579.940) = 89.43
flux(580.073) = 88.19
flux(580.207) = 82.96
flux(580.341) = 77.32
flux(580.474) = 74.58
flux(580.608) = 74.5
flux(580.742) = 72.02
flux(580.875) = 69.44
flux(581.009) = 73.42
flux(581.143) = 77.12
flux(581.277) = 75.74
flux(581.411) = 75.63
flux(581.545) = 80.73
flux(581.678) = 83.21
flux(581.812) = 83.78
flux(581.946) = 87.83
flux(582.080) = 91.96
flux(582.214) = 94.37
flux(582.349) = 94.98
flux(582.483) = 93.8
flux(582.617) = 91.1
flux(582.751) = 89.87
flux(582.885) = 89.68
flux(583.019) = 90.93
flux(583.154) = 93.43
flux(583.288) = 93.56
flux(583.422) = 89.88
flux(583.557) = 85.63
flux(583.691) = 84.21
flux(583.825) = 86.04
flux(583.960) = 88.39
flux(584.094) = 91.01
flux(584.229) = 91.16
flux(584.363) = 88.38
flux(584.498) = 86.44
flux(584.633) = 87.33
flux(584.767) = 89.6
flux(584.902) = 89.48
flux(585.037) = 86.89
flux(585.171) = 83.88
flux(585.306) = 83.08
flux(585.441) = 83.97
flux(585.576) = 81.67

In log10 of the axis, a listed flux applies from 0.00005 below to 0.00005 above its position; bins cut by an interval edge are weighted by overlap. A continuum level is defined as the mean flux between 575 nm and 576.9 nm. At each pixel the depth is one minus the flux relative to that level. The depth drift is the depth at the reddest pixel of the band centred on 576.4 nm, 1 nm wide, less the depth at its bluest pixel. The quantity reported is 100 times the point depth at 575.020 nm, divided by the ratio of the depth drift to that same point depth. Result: -5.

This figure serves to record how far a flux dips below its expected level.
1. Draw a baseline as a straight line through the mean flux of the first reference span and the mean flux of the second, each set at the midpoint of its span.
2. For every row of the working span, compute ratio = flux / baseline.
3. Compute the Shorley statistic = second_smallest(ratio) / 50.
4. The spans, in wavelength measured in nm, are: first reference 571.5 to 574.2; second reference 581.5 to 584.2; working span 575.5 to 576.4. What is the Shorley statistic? 0.0197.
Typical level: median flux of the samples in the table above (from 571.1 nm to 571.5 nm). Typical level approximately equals 79.1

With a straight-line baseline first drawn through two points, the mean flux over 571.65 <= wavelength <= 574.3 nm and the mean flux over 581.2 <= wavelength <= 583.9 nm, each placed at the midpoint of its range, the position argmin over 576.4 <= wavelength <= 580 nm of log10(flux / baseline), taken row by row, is 578.073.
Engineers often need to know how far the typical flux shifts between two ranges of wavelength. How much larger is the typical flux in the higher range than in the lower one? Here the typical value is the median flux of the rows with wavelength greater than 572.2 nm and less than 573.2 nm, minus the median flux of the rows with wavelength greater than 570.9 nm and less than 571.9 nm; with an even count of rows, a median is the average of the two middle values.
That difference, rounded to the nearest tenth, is 1.0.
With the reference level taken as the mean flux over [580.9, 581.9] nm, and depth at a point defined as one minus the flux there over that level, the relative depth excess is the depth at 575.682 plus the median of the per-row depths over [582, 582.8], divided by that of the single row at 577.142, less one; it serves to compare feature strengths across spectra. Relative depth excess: 1.7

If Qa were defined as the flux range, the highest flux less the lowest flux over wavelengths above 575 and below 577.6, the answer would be 8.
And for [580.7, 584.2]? 26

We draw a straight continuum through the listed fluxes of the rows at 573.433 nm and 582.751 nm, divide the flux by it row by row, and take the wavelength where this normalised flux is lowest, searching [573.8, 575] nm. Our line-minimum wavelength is 574.888 nm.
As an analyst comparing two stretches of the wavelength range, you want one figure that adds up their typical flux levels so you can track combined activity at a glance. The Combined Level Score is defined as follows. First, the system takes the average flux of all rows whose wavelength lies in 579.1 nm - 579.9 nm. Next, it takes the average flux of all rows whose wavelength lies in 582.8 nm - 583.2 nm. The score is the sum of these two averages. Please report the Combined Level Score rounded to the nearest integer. 181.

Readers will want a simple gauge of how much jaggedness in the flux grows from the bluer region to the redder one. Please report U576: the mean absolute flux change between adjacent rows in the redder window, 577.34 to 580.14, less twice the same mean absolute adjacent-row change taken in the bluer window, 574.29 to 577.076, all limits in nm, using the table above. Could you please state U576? -1.3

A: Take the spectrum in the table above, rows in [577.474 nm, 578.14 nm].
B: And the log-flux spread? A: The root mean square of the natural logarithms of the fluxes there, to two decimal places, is 4.42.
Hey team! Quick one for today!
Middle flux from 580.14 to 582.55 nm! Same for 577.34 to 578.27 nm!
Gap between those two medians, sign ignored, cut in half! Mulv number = 2.7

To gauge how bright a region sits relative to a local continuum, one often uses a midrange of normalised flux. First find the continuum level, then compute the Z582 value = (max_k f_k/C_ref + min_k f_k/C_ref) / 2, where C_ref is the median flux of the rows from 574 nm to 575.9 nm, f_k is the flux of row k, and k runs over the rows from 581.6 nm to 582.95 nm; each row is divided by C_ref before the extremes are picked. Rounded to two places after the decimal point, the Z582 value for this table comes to 1.08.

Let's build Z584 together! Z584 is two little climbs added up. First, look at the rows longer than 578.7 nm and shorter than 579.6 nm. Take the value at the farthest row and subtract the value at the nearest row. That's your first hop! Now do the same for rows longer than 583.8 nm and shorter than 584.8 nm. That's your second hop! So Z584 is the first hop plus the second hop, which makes 12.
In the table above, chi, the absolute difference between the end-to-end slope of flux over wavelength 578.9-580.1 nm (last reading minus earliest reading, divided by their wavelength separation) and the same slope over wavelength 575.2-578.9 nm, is 1.2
